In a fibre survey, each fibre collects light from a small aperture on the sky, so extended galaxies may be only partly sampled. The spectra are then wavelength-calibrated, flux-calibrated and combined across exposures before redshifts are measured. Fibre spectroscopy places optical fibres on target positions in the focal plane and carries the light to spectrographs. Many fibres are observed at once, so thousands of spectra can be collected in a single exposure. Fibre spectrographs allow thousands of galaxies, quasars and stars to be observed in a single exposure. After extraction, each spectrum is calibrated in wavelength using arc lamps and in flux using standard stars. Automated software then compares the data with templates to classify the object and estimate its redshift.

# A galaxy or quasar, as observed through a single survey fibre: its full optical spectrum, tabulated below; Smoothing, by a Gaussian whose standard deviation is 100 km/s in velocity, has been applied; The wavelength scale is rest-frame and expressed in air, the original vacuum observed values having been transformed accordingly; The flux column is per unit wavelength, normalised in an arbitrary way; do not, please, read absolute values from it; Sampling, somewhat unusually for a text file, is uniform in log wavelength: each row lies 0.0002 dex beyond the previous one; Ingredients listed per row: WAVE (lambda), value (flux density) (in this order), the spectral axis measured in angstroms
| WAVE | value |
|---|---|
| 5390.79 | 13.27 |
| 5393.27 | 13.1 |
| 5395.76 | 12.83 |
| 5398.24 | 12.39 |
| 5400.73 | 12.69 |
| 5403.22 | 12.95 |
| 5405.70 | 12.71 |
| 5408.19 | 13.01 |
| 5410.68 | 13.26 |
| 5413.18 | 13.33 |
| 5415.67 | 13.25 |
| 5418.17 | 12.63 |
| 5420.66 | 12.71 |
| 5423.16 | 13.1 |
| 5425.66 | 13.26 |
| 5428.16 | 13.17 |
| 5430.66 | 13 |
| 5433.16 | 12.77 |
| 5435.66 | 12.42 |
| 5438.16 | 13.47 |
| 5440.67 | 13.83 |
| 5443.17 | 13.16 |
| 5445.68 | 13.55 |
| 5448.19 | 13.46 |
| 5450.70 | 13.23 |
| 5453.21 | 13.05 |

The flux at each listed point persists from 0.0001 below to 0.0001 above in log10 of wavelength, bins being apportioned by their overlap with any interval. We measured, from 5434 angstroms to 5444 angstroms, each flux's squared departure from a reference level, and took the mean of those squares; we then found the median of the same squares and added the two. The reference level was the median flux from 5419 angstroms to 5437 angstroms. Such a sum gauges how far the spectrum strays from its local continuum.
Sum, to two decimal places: 0.60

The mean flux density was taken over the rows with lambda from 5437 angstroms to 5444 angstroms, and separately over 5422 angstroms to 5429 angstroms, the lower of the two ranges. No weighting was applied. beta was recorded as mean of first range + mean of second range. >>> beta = 26.7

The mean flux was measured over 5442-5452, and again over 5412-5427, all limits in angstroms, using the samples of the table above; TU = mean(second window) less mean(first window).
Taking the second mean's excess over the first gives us -0.30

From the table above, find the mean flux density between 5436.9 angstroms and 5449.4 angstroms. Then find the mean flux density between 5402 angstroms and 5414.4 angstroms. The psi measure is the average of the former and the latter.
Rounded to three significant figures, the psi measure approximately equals 13.3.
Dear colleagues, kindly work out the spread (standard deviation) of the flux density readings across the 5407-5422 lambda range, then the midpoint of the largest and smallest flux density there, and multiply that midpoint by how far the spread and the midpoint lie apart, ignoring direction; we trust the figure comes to 165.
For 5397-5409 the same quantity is 158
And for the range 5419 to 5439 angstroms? 163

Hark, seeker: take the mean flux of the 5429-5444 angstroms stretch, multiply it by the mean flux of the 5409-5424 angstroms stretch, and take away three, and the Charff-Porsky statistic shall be 168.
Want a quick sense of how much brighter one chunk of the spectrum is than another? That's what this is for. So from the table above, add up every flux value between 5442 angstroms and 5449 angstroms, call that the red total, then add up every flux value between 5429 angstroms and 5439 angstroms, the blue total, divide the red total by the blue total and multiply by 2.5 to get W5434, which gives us 1.9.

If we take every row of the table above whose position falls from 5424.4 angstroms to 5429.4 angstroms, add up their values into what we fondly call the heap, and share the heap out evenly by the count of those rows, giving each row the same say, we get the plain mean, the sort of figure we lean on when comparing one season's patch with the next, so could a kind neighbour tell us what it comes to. 13.2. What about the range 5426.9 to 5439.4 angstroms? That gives 13.0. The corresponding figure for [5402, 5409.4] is 12.9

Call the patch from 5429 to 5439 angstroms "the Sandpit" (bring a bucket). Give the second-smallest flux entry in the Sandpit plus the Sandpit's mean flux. 25.7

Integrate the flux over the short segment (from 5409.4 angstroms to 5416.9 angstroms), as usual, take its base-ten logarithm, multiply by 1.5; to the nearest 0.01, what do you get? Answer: 3.00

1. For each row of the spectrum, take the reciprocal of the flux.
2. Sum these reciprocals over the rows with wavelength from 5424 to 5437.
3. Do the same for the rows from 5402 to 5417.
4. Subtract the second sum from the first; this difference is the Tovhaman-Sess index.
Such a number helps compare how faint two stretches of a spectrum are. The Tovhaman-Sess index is -0.07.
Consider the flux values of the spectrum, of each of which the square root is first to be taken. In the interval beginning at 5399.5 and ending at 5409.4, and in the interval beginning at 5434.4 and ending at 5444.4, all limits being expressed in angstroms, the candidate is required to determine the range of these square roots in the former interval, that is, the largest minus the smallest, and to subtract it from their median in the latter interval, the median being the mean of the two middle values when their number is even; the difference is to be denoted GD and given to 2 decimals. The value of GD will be 3.60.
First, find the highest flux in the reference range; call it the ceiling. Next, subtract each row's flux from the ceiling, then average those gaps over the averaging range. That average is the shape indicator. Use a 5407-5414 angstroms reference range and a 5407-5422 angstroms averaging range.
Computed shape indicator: 0.298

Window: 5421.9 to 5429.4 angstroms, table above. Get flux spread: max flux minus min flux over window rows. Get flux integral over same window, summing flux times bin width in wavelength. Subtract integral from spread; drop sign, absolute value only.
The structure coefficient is 99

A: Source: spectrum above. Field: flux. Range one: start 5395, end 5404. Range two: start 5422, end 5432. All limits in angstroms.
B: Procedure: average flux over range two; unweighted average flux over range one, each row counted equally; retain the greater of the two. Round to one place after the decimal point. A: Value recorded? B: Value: 13.1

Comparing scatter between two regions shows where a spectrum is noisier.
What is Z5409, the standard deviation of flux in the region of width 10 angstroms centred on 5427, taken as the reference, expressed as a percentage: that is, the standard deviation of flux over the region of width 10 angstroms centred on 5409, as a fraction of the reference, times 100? 255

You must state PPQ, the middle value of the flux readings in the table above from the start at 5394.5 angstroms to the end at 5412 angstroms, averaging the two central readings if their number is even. 12.8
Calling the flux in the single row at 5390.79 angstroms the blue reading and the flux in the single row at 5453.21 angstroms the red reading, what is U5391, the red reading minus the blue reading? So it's -0.22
